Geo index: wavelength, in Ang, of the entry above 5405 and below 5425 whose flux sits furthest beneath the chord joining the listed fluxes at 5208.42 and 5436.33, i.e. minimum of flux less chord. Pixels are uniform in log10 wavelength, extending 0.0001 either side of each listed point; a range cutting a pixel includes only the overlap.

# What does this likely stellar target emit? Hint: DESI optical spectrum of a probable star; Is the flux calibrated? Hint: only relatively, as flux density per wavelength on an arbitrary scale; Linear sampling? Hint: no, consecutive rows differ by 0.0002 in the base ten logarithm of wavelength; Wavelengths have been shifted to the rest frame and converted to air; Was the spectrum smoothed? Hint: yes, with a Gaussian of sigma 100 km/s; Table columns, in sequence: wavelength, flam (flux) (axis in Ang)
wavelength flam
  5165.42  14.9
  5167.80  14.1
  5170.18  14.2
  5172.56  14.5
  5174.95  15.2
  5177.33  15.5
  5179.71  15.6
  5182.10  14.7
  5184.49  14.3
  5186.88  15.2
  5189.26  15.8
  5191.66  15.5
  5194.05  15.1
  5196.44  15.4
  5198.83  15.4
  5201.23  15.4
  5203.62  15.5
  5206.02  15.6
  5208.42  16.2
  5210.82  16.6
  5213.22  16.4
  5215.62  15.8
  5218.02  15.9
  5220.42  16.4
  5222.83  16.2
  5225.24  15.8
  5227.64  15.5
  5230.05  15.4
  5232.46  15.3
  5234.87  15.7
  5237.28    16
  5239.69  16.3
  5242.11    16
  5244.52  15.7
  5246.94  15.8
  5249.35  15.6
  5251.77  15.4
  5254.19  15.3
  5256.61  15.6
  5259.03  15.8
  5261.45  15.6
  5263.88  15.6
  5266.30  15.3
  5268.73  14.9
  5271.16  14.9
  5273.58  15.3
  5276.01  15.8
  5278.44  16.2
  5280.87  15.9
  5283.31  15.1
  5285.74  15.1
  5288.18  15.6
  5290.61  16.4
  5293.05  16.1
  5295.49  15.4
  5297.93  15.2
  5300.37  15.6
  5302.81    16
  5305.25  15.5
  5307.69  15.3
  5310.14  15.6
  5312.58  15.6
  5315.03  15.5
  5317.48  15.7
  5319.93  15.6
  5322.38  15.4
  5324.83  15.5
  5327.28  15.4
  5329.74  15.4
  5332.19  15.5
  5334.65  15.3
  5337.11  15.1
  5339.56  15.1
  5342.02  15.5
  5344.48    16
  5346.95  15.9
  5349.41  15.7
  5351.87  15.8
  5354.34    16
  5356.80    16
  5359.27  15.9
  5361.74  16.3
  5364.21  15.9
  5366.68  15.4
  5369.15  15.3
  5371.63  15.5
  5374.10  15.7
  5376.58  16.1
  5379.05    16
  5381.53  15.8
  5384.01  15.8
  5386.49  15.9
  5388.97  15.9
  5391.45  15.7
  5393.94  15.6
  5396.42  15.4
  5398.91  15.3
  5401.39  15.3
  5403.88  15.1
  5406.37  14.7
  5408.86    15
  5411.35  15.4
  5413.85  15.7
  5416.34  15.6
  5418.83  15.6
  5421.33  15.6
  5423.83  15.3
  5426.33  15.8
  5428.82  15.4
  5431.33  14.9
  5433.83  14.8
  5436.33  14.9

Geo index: 5406.37 Ang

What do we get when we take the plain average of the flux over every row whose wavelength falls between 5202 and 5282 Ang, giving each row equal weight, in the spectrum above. 15.7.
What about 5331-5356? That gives 15.6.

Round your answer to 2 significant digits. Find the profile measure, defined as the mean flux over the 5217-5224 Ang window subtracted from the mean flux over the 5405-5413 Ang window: -1.1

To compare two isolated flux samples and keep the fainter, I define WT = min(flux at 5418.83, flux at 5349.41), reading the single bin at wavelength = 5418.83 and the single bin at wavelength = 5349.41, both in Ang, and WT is 15.6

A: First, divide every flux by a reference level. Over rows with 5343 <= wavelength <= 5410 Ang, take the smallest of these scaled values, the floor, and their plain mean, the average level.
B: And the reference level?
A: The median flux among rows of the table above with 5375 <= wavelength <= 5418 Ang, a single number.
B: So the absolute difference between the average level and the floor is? 0.062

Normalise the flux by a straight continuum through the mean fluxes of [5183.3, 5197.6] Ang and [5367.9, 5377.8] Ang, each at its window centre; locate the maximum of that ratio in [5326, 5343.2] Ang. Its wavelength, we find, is 5332.19 Ang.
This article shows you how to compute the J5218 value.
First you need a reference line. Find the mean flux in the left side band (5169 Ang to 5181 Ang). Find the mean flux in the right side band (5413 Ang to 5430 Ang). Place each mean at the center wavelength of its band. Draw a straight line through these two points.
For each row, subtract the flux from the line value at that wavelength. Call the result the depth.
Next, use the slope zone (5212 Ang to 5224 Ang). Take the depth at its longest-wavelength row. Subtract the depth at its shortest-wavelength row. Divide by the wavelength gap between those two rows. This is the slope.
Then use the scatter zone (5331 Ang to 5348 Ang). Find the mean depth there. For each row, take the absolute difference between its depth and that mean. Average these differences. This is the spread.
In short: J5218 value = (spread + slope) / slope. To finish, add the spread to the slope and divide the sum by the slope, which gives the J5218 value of 13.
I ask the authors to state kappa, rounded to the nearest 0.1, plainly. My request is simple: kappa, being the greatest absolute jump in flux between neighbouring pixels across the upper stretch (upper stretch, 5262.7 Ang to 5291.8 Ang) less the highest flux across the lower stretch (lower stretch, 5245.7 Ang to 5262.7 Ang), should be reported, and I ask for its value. -15.0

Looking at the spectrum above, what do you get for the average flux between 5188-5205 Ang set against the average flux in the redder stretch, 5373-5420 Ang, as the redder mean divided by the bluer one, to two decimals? 1.01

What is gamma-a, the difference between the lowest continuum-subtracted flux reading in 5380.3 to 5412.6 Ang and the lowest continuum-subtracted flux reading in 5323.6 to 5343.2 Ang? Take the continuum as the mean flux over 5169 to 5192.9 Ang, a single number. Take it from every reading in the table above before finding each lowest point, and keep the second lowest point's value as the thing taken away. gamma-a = -0.4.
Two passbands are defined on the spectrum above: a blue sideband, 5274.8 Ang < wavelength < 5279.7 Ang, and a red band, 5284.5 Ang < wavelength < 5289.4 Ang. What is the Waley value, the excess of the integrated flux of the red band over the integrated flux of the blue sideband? -3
